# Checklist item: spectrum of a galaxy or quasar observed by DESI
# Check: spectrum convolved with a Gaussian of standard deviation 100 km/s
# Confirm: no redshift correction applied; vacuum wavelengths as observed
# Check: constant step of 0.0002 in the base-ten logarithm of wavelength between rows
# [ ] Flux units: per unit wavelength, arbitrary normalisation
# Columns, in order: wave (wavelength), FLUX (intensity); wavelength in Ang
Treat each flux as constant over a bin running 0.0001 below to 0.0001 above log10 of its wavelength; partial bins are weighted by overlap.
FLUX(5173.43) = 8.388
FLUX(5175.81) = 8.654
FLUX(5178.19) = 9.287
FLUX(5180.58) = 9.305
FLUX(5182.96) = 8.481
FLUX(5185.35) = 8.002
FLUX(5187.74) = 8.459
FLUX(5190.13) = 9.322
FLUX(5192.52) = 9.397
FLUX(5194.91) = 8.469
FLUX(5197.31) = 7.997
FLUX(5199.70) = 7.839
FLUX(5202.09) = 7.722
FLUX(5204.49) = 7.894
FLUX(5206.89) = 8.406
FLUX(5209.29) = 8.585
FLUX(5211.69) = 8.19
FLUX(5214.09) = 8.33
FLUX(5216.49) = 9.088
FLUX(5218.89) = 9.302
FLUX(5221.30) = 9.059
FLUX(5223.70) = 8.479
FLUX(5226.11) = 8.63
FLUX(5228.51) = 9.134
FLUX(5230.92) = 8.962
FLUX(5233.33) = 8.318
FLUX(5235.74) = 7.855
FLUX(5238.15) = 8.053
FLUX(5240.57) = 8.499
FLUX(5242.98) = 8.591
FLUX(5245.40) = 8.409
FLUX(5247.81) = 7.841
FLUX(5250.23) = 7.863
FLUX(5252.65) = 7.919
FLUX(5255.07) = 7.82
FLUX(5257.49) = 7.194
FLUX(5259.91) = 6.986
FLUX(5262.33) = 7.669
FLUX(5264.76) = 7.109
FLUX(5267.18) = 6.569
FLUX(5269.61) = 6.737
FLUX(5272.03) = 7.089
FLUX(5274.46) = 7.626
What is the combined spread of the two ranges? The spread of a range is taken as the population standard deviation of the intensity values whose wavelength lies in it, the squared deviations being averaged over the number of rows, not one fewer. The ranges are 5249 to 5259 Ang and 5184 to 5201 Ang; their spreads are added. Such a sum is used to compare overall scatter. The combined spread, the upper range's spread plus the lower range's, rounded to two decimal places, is 0.88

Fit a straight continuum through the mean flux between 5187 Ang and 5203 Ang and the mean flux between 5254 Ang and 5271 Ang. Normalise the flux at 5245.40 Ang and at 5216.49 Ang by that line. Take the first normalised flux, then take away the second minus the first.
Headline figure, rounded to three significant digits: 1.12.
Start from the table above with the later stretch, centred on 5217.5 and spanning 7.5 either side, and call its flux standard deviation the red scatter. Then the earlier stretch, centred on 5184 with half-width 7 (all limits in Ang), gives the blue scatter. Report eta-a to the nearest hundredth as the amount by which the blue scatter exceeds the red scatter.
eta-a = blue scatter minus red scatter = 0.10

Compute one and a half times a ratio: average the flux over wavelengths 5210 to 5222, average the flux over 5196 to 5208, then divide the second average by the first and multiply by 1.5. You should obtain 1.36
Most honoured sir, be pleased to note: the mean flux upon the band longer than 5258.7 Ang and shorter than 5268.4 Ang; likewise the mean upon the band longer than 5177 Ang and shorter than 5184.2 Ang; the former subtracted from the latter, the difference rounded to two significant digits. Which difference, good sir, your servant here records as 1.9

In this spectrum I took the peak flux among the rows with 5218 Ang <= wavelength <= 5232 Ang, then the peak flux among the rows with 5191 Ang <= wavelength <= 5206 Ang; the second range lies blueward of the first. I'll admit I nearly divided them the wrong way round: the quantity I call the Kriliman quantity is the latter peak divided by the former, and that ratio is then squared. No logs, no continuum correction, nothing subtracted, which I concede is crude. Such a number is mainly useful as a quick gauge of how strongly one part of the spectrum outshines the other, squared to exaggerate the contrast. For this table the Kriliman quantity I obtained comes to 1.021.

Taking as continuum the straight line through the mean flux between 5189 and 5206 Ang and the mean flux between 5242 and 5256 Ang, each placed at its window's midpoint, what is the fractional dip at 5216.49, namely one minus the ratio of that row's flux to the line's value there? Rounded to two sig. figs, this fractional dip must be -0.10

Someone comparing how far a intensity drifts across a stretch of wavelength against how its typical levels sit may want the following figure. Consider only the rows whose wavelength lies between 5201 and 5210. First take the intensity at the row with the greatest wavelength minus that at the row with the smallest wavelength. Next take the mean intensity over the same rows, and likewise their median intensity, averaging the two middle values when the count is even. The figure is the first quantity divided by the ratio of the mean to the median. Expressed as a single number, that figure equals 0.9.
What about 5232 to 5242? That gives 0.2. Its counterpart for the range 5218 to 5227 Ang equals -0.7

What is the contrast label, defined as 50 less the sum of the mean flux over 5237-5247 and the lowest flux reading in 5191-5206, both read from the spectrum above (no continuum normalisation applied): 33.9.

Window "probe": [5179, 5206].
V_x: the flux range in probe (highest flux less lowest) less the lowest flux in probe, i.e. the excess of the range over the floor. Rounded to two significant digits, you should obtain -6.0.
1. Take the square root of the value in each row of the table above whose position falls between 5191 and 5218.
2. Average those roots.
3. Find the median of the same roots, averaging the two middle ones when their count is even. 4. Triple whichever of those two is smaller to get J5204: 8.66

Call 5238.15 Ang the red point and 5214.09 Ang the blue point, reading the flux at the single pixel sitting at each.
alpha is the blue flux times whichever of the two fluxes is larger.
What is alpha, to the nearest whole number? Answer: 69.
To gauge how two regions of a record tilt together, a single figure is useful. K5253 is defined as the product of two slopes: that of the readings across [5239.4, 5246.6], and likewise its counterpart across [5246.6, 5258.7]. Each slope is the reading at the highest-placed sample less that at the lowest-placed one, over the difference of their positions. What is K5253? 0.0012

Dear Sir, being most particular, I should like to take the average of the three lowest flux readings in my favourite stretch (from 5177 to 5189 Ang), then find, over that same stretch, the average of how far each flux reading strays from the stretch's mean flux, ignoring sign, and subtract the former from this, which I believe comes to -7.84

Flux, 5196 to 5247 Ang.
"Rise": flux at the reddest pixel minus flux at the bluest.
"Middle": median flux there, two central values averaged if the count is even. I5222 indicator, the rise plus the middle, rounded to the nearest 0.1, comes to 8.8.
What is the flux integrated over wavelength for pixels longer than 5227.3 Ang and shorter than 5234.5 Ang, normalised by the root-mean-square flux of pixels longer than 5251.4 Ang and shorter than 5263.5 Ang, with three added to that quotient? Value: 11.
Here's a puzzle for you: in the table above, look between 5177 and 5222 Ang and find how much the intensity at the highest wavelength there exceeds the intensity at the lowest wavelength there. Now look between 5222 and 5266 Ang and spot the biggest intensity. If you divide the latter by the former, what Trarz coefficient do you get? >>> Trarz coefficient -40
